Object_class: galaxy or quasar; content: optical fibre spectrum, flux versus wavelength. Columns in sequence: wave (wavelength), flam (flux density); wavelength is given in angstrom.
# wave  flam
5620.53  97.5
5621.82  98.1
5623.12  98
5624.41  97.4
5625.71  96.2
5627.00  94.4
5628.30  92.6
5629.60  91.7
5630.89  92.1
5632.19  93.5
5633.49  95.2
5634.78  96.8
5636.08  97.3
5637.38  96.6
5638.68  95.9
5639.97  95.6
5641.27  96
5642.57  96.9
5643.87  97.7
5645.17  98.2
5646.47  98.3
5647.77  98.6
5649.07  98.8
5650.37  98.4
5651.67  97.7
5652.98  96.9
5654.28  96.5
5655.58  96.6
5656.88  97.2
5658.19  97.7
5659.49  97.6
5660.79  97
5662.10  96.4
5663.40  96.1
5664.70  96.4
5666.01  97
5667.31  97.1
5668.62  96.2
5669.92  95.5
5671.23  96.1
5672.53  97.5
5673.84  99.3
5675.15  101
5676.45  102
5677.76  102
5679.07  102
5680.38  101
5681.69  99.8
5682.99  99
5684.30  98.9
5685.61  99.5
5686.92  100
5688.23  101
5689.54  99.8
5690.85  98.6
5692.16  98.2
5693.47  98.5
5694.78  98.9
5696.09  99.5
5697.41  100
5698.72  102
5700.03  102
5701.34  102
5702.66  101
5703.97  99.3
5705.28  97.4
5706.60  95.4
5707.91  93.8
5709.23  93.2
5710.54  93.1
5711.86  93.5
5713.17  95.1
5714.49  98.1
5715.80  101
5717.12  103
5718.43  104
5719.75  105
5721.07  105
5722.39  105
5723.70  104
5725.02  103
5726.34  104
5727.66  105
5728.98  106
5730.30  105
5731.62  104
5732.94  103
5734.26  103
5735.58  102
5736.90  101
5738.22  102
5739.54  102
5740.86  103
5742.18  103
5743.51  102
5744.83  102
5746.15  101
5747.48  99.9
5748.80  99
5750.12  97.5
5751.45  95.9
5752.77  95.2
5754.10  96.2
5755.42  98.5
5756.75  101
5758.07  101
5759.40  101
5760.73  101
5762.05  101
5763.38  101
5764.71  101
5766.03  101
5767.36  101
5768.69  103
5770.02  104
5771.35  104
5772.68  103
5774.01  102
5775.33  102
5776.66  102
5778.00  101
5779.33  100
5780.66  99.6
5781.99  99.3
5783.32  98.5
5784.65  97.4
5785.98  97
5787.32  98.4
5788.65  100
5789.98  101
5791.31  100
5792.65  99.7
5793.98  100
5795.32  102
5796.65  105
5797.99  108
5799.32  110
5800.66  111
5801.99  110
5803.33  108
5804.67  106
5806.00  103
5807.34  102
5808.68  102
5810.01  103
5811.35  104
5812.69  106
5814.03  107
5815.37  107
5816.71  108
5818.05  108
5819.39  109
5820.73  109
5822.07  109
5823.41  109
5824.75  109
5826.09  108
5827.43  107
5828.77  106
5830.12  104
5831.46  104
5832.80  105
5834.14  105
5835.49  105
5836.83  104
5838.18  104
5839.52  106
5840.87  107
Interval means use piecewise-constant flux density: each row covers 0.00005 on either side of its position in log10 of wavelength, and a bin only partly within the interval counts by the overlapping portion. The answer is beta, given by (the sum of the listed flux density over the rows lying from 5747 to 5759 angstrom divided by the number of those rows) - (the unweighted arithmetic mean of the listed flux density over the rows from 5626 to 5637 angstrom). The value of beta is 4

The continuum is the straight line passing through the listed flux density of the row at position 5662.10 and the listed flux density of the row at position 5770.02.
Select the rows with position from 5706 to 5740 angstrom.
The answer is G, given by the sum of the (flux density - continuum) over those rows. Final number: 11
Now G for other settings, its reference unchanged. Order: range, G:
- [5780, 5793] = -61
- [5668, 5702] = 42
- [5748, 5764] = -48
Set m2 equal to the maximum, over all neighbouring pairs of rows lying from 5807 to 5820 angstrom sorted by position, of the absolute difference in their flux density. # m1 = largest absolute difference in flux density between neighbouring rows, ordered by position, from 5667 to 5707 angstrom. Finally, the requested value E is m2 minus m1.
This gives 0.0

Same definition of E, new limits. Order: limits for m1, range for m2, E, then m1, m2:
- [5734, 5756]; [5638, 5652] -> -1.4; 2.3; 0.9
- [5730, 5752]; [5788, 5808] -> 1.4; 1.6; 3.0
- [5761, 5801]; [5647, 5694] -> -1.2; 3.0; 1.8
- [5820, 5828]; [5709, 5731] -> 2.0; 1.0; 3.0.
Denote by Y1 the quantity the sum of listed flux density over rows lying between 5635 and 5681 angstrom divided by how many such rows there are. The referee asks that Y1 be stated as 98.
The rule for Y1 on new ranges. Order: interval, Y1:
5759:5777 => 102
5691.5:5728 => 100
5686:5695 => 99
